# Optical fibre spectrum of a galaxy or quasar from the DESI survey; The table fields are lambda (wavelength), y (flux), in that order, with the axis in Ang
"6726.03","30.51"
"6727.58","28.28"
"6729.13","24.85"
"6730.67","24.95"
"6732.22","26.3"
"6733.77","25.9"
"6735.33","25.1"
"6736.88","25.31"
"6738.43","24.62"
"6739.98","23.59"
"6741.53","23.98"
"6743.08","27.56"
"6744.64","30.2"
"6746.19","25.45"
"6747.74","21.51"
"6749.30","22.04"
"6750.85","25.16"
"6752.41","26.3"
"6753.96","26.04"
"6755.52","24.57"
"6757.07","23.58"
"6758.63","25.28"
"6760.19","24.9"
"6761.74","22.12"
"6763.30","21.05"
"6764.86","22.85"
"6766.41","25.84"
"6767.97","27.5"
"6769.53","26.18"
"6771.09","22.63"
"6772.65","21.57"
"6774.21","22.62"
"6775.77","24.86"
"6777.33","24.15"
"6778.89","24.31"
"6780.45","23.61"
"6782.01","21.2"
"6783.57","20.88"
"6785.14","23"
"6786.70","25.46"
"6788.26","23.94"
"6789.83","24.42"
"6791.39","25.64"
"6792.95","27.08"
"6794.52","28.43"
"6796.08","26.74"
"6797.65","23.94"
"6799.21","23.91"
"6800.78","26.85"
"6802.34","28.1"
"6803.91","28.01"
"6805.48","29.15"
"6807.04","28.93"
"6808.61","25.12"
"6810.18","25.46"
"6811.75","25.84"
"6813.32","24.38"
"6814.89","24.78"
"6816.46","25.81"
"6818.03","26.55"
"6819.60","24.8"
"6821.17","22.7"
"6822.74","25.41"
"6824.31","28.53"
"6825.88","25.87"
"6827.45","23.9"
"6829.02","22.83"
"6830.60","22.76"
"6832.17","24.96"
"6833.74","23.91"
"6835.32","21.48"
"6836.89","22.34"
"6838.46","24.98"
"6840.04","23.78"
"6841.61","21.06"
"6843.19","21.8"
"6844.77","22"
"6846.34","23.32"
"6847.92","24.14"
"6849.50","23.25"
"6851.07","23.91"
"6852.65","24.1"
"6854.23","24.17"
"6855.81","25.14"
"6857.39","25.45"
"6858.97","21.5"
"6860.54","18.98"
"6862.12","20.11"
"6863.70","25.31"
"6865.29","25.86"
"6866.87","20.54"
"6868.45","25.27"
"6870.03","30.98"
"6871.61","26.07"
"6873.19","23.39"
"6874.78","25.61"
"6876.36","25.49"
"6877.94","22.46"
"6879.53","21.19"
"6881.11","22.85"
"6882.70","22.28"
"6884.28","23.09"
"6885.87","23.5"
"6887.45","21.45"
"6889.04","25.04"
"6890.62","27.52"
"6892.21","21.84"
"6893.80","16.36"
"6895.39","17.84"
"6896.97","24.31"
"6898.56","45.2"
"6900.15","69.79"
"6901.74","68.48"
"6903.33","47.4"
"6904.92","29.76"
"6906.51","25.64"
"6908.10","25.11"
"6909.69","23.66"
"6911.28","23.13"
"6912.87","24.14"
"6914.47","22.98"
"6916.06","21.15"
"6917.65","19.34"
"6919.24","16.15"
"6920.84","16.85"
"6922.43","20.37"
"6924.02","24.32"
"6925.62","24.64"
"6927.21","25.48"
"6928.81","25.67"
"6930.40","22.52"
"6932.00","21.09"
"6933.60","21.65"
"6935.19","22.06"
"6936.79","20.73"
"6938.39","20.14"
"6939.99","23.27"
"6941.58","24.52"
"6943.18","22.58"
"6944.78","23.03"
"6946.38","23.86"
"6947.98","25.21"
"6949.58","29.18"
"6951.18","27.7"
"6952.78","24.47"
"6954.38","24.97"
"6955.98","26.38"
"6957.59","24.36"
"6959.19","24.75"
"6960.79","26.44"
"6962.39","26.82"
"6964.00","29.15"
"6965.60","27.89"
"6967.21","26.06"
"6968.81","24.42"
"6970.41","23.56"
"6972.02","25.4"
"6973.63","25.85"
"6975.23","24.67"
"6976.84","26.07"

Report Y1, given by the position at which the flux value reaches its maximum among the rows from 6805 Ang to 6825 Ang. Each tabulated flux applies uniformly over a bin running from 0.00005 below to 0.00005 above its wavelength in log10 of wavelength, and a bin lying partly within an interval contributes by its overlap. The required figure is 6805.48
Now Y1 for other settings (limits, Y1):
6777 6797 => 6794.52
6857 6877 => 6870.03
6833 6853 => 6838.46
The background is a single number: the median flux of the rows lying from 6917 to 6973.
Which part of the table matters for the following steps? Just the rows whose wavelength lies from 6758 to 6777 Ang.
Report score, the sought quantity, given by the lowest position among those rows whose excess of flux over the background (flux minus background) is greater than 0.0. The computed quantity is 6758.63 Ang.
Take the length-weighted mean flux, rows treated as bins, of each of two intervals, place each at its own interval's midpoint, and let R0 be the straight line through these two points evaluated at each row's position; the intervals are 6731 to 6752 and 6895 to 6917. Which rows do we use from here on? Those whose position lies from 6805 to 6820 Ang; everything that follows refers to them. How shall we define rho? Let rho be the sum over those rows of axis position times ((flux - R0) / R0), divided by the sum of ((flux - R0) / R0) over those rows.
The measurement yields 6814.5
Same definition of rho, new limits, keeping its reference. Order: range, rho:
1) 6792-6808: 6797.8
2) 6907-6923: 6916.2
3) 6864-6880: 6873.0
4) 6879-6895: 6886.9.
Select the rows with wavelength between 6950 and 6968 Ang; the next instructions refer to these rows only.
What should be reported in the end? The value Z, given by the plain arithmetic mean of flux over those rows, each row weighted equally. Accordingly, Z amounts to 26.3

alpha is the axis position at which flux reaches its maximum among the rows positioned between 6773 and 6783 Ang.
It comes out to 6775.77 Ang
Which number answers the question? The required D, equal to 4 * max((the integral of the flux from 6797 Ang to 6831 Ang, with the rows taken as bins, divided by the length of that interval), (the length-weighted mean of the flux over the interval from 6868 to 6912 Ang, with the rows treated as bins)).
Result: 115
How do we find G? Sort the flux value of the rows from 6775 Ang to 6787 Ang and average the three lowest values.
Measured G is 21.7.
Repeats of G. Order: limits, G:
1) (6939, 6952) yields 23.0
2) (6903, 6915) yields 23.3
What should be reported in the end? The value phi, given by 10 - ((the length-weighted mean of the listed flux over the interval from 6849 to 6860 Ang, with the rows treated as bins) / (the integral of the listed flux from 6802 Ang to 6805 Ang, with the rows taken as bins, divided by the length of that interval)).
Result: 9.15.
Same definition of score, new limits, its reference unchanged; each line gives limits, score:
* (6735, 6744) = 6735.33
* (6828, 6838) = 6832.17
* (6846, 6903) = 6855.81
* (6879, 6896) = 6889.04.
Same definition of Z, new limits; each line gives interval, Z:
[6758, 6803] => 24.5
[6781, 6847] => 24.8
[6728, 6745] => 25.7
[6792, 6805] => 26.6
